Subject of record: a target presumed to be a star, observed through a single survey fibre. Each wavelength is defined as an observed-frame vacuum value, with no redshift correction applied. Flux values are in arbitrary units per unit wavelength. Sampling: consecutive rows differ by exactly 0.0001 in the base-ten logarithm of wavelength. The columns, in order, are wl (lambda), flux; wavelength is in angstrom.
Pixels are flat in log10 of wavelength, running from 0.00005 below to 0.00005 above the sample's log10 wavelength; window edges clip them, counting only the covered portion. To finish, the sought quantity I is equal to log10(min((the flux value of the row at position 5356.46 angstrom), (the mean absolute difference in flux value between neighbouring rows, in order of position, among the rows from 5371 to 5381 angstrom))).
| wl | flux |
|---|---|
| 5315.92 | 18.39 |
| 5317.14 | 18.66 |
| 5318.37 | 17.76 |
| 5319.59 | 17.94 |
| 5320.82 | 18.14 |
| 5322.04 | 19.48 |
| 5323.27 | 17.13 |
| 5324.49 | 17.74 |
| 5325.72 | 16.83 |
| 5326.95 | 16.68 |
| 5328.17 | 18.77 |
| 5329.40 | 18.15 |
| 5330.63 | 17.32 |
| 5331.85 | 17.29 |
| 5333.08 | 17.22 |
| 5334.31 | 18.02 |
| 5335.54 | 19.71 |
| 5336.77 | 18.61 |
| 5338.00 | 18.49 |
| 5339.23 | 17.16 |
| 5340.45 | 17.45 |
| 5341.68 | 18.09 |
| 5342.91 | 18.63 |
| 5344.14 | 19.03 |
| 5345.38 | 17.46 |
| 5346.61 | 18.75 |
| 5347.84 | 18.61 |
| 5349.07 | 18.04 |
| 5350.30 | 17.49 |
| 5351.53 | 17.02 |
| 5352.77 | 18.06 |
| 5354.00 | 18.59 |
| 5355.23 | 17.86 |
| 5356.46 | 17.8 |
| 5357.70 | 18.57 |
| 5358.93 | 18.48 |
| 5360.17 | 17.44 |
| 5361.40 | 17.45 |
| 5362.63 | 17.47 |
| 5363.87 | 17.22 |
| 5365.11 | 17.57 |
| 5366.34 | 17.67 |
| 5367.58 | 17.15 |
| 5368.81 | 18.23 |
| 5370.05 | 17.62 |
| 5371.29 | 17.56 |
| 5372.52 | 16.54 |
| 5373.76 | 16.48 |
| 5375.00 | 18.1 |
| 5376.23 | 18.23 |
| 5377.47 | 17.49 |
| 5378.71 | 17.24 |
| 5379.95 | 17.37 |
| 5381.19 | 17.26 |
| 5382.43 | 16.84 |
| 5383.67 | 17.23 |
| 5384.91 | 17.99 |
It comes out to -0.25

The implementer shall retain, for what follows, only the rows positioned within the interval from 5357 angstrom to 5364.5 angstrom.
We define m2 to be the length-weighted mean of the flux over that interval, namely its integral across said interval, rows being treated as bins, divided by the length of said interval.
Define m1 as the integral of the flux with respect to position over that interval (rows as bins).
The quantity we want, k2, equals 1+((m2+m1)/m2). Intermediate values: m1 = 133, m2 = 17.7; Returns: 9.5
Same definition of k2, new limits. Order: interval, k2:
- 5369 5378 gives 11.0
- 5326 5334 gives 10.0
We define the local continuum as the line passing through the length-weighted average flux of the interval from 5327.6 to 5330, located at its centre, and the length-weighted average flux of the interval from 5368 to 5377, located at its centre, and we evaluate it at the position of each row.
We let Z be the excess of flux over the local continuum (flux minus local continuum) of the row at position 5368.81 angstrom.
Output 0.6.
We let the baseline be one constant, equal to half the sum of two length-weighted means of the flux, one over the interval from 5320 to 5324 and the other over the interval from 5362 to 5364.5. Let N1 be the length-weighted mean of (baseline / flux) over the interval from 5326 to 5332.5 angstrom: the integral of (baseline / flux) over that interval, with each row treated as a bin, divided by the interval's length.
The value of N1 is 1.01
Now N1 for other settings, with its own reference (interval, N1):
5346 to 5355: 0.98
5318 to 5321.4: 0.99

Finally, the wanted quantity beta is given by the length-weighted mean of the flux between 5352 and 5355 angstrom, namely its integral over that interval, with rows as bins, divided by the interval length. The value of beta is 18.2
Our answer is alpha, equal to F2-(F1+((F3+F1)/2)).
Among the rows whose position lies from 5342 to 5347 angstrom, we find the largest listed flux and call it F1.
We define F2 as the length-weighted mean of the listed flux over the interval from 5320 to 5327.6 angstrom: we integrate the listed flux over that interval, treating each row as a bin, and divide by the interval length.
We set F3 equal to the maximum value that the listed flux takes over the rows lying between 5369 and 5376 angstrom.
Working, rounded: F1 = 19.03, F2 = 17.7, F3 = 18.1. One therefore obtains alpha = -19.9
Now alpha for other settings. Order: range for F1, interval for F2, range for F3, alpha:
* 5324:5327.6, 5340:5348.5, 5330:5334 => -17.0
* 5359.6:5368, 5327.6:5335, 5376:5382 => -17.8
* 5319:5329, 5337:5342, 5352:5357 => -20.6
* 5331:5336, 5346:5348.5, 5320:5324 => -20.6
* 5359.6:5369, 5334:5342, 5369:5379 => -18.2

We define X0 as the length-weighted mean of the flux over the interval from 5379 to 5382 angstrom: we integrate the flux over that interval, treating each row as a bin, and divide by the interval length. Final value 17.3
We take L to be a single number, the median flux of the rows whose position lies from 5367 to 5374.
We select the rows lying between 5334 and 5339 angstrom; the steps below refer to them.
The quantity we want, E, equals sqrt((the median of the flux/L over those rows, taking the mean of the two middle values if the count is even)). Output 1.03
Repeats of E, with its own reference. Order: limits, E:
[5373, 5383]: 1.00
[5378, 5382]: 1.00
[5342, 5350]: 1.04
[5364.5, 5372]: 1.01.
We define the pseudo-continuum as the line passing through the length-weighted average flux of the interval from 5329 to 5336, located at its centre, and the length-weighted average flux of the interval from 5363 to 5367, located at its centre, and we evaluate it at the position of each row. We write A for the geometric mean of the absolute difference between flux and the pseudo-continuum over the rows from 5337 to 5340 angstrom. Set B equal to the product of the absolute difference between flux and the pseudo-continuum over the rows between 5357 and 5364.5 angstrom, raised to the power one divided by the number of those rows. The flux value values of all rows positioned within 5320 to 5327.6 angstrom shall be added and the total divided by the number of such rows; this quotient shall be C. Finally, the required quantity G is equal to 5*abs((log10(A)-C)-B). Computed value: 90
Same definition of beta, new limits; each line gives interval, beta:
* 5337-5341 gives 17.8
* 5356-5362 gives 17.9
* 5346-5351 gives 18.2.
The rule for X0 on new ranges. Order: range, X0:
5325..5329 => 17.5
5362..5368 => 17.4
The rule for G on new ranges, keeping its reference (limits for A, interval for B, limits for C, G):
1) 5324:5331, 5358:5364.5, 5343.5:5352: 92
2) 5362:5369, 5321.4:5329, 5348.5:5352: 96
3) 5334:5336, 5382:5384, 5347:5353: 91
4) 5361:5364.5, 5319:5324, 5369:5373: 95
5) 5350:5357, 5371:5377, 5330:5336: 95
